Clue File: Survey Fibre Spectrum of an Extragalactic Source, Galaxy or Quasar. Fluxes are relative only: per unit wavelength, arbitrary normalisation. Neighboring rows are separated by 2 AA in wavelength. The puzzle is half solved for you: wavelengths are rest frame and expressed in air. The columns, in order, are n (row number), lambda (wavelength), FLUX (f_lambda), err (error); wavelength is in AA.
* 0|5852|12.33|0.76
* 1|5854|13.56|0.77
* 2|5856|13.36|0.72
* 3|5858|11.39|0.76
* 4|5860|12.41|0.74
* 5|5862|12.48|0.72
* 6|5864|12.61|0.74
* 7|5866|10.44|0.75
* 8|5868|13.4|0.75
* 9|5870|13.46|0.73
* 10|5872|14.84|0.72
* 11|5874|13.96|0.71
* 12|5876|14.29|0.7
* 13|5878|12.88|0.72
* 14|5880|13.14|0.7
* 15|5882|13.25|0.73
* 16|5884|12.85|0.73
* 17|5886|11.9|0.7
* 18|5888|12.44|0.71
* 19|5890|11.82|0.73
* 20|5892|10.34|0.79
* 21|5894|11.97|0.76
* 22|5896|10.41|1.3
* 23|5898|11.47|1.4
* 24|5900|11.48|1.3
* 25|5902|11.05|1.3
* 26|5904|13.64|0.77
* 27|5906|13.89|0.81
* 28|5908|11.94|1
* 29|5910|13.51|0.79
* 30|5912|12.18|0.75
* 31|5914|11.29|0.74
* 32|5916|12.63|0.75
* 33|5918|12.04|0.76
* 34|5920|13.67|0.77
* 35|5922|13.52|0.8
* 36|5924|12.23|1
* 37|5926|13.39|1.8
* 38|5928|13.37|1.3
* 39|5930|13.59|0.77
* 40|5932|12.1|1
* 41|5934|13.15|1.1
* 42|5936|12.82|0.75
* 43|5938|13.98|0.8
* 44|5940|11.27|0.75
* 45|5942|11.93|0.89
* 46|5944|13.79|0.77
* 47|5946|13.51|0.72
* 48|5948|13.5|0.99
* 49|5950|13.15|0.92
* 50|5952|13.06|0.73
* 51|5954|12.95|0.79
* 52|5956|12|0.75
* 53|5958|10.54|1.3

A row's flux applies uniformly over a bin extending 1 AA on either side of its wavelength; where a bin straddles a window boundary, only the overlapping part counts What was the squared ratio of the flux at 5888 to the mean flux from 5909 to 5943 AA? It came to 1.0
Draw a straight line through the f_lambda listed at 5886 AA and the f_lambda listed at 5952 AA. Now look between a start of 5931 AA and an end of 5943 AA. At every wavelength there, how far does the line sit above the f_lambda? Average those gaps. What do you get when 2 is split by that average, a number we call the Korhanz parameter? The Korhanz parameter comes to 7.9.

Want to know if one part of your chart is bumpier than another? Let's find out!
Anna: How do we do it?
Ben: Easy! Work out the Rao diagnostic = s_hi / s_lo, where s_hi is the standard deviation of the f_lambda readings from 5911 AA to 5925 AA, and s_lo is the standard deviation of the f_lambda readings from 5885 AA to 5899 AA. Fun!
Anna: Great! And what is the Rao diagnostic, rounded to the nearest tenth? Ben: 1.0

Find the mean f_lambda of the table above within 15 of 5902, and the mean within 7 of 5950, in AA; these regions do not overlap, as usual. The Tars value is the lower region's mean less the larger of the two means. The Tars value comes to -1.1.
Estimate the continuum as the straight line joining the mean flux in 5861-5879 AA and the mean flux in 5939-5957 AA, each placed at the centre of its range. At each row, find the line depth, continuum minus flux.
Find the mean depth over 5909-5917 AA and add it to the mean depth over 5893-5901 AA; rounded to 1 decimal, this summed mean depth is 2.2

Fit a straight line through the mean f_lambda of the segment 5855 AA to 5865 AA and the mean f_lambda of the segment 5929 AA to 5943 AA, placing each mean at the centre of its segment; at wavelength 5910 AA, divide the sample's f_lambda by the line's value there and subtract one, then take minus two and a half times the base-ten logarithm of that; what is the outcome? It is 2.86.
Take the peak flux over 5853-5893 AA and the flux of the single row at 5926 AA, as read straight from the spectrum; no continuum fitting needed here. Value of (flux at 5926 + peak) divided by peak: 1.90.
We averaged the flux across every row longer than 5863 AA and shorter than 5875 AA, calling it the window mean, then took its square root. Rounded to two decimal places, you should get 3.62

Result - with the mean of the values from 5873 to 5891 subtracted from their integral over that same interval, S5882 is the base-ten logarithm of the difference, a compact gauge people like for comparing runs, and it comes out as 2.3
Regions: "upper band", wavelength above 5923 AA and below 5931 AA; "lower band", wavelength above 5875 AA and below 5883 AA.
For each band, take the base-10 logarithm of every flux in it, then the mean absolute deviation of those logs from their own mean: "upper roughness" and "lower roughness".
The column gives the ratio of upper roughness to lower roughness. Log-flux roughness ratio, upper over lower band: 1.08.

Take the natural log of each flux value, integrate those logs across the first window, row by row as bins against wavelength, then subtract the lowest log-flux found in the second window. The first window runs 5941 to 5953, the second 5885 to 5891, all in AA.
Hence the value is 28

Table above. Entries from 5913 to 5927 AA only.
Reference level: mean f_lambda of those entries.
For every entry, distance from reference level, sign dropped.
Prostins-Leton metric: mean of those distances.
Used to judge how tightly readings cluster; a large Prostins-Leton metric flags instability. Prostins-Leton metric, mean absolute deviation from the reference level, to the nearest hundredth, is 0.72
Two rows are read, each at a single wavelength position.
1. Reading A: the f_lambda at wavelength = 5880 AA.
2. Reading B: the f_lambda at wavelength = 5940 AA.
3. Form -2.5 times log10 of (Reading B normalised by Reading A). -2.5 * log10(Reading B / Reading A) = 0.17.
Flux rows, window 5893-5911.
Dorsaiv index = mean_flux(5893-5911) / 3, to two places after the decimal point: 4.05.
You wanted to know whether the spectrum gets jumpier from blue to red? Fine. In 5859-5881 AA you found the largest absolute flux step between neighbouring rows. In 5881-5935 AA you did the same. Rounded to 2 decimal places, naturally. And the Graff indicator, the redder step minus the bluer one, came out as -0.37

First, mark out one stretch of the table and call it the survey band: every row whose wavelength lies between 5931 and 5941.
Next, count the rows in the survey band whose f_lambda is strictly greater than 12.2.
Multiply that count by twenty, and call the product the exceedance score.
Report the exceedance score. 60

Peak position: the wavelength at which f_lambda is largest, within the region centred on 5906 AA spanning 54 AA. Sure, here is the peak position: 5906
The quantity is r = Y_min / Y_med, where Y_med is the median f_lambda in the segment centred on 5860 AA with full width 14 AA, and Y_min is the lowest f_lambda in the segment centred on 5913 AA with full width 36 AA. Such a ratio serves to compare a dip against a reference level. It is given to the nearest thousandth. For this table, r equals 0.834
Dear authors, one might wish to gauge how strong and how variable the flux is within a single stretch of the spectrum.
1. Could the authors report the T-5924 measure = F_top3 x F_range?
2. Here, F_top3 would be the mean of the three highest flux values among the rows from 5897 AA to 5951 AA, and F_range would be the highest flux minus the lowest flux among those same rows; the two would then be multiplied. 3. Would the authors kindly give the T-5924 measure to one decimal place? 40.7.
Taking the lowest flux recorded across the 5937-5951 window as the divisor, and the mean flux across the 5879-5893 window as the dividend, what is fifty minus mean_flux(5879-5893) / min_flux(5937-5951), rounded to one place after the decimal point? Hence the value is 48.9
